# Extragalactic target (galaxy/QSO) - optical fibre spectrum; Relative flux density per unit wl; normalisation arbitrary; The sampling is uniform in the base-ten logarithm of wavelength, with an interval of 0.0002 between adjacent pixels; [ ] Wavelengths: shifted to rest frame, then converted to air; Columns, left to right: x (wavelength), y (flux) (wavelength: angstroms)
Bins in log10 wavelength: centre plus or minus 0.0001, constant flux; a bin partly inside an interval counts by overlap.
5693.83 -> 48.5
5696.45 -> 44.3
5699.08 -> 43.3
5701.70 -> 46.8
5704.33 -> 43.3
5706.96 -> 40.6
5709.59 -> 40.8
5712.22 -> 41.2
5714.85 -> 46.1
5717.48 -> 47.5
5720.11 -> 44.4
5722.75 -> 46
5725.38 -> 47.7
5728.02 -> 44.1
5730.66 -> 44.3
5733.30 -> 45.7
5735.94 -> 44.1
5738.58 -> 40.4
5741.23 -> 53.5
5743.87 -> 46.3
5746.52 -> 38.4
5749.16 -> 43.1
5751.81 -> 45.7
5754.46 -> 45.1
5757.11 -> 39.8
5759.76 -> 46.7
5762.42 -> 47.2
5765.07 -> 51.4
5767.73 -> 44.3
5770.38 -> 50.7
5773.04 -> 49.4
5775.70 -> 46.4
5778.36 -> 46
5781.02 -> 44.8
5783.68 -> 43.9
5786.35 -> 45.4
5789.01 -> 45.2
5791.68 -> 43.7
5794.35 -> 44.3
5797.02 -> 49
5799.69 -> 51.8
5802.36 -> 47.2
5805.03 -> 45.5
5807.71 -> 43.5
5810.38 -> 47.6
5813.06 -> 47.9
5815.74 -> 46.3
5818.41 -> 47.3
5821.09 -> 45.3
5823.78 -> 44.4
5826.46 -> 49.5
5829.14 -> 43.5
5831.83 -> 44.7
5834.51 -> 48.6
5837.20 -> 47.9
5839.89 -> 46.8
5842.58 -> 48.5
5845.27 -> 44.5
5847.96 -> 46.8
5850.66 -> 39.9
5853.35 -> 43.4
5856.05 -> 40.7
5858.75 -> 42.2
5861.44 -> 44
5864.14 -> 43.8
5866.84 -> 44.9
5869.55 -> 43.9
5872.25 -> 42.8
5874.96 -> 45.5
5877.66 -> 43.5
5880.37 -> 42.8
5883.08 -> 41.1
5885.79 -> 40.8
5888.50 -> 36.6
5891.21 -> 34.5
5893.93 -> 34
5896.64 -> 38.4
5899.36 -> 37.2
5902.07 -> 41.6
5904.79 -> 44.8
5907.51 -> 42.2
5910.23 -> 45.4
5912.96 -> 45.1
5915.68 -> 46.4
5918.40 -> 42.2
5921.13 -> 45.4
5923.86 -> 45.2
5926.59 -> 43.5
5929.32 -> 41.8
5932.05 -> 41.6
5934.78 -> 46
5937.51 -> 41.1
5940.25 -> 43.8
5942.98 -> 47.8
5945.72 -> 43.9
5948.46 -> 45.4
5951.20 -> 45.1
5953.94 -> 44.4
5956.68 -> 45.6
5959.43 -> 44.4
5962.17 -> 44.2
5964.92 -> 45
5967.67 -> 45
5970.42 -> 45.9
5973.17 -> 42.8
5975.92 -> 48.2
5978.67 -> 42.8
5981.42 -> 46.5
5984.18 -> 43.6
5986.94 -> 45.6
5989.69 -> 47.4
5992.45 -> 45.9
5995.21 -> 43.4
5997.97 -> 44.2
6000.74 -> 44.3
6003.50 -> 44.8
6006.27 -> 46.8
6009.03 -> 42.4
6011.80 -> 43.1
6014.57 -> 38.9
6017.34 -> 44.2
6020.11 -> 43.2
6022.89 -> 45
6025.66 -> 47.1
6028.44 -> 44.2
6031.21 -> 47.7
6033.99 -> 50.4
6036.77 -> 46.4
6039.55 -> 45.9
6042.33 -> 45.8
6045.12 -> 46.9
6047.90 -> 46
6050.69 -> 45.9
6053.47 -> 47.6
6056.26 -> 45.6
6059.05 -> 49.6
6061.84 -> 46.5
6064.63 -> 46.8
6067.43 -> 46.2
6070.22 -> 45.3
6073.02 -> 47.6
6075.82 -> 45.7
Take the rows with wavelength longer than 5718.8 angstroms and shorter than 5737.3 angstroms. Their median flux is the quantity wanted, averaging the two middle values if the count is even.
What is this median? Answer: 44.40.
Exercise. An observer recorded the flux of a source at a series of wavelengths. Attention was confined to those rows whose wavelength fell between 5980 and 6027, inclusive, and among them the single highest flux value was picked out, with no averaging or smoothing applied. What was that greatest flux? 47.4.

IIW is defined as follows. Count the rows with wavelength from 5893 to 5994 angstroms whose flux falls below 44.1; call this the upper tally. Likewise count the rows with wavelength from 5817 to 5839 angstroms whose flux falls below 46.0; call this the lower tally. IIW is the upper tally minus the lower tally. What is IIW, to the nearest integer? 11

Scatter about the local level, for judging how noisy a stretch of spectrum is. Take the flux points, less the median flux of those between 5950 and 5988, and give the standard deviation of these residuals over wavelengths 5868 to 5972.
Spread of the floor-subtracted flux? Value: 3.2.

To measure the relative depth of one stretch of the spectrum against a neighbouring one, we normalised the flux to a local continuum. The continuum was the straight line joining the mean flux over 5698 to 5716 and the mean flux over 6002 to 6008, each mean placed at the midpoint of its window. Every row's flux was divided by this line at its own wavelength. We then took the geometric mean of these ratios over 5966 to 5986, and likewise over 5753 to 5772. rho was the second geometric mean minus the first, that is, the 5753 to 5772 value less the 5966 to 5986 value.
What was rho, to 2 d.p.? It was 0.07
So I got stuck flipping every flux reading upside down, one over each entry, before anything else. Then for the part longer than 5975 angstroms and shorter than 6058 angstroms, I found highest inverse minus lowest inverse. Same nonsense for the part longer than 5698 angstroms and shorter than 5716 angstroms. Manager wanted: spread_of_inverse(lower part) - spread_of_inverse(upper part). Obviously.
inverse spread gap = -0.003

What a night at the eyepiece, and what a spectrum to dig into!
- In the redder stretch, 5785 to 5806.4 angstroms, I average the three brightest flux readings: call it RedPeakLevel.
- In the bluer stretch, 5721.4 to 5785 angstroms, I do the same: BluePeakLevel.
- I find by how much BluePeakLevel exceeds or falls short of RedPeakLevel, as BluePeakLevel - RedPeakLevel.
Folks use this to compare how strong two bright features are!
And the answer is 3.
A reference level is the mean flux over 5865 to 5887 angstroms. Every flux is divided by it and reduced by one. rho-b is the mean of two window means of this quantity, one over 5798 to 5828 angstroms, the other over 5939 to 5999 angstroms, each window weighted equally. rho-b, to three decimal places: 0.065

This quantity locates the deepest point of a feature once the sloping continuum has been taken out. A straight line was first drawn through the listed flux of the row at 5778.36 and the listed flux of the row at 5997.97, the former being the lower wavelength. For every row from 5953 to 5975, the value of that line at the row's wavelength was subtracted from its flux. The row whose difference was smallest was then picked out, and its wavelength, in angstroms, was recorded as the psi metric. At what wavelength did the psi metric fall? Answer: 5973.17 angstroms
